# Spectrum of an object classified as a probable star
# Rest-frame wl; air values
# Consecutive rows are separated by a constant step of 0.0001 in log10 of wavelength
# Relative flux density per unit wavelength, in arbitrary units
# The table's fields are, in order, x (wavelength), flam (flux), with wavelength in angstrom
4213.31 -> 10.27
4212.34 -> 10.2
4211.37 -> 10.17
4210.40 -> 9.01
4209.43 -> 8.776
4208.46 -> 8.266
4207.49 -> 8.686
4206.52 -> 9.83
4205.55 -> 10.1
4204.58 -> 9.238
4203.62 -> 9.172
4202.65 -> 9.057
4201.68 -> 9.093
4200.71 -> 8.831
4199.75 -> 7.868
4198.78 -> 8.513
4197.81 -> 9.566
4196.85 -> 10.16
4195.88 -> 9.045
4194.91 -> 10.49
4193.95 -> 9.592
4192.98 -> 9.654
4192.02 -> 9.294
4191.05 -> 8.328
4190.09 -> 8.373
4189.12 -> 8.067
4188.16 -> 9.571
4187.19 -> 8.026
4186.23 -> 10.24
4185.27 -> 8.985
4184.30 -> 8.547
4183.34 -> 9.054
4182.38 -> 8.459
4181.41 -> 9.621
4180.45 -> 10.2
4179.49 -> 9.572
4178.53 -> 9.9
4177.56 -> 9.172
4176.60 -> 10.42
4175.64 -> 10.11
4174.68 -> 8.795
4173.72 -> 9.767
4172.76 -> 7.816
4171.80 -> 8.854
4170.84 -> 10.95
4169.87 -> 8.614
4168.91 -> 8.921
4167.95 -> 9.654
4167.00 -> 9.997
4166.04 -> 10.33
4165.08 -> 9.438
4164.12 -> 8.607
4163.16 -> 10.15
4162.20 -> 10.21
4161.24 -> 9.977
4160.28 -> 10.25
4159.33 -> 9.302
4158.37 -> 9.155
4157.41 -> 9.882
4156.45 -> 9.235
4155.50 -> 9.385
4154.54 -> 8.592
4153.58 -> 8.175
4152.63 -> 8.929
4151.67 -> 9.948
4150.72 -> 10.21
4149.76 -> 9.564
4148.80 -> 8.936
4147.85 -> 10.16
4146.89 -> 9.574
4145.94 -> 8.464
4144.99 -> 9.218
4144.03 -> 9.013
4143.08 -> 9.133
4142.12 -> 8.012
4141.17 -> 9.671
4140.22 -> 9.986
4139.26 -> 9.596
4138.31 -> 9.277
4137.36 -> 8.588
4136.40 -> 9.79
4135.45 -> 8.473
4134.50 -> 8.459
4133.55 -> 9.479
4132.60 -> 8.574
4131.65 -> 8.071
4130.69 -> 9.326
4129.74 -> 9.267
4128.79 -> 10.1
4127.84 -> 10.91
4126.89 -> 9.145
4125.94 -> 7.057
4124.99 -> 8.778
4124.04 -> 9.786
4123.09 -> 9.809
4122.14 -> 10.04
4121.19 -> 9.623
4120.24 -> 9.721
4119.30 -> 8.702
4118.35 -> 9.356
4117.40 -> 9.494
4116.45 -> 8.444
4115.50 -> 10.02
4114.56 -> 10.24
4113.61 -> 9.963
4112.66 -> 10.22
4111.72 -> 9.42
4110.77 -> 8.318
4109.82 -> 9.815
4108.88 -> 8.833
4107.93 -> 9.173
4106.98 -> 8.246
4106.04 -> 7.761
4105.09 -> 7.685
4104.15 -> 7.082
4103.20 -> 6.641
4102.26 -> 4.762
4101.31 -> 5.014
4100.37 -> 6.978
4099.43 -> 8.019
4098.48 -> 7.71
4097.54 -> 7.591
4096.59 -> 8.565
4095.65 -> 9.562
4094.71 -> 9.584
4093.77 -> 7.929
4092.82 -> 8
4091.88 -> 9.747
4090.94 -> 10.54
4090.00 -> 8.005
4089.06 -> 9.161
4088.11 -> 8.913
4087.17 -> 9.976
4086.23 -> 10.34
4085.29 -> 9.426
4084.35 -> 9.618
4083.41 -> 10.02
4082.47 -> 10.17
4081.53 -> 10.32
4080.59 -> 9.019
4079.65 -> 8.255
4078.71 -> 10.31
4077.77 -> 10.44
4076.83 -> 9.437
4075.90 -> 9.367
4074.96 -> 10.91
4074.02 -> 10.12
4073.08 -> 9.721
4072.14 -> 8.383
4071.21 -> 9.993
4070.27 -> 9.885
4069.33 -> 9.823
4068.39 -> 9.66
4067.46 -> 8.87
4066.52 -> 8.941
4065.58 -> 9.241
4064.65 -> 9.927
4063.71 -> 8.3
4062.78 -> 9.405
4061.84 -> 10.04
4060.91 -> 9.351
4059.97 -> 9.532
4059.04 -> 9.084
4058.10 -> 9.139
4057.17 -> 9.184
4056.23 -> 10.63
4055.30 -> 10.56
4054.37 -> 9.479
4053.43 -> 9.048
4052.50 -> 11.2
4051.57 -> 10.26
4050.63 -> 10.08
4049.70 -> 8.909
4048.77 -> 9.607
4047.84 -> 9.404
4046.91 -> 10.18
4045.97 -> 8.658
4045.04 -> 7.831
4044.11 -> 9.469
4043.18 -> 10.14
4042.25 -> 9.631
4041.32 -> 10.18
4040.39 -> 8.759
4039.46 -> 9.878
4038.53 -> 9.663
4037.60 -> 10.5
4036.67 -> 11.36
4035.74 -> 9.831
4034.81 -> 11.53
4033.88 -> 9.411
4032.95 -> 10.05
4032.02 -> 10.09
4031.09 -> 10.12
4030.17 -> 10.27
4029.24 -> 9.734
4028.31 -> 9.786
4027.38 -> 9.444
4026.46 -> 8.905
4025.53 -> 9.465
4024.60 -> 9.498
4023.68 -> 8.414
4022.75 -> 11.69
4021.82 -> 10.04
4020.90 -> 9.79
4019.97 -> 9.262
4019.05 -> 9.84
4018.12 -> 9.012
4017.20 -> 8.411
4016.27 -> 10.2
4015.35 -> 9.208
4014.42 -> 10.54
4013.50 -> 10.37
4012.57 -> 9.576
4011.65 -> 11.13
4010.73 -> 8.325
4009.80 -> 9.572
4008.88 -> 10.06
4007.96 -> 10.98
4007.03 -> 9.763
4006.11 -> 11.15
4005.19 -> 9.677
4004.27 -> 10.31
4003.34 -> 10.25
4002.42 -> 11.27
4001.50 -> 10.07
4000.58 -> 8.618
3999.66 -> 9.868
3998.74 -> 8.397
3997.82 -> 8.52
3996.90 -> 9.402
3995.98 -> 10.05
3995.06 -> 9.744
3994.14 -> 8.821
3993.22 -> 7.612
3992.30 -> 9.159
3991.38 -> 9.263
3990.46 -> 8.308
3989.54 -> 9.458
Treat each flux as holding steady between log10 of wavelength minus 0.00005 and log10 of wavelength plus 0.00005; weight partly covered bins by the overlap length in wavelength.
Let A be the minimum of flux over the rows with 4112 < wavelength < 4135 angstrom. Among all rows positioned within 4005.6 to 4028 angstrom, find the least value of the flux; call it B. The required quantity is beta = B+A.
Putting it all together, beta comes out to 15.4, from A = 7.057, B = 8.325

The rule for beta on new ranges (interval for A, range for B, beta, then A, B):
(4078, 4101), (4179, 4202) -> 14.8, 6.978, 7.868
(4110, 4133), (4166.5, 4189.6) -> 14.9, 7.057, 7.816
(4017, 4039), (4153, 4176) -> 16.2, 8.411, 7.816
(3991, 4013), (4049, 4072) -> 15.9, 7.612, 8.3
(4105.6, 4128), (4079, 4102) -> 12.1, 7.057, 5.014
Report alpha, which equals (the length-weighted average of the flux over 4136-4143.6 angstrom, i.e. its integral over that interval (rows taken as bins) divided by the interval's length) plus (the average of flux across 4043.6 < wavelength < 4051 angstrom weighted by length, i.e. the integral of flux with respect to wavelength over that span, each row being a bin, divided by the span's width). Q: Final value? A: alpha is 18.5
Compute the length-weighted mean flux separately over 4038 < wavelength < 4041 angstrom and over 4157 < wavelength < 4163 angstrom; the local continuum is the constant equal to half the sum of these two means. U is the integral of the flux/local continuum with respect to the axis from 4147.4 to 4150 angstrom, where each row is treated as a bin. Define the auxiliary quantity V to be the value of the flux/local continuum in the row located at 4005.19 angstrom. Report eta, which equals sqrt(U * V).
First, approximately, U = 2.6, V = 1.00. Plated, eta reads 1.6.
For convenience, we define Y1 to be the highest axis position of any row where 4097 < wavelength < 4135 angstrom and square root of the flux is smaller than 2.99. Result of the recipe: 4134.50 angstrom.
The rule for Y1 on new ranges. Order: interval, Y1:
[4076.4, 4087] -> 4079.65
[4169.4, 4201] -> 4200.71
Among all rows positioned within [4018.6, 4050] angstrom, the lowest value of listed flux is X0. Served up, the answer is 7.831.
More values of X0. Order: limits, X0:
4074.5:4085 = 8.255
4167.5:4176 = 7.816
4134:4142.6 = 8.012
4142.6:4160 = 8.175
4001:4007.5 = 9.677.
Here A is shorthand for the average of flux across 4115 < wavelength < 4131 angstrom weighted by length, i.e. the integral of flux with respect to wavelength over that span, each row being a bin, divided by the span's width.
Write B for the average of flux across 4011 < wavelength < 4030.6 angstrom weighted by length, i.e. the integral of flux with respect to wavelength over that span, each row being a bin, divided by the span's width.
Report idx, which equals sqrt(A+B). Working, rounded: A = 9.4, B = 9.73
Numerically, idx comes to 4.37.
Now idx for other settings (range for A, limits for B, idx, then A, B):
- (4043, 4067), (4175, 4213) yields 4.33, 9.5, 9.26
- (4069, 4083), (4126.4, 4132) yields 4.38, 9.7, 9.48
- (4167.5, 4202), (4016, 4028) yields 4.33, 9.2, 9.53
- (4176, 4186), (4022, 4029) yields 4.36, 9.4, 9.62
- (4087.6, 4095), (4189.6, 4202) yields 4.26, 9.0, 9.14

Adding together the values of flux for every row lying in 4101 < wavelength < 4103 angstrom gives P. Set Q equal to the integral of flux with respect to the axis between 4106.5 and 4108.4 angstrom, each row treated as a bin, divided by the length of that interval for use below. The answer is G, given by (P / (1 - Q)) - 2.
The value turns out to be -3.3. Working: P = 9.8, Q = 8.7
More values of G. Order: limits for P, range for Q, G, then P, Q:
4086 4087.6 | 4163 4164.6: -4.5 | 20.3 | 9.2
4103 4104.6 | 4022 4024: -3.5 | 13.7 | 10.1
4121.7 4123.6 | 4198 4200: -4.7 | 19.8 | 8.4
